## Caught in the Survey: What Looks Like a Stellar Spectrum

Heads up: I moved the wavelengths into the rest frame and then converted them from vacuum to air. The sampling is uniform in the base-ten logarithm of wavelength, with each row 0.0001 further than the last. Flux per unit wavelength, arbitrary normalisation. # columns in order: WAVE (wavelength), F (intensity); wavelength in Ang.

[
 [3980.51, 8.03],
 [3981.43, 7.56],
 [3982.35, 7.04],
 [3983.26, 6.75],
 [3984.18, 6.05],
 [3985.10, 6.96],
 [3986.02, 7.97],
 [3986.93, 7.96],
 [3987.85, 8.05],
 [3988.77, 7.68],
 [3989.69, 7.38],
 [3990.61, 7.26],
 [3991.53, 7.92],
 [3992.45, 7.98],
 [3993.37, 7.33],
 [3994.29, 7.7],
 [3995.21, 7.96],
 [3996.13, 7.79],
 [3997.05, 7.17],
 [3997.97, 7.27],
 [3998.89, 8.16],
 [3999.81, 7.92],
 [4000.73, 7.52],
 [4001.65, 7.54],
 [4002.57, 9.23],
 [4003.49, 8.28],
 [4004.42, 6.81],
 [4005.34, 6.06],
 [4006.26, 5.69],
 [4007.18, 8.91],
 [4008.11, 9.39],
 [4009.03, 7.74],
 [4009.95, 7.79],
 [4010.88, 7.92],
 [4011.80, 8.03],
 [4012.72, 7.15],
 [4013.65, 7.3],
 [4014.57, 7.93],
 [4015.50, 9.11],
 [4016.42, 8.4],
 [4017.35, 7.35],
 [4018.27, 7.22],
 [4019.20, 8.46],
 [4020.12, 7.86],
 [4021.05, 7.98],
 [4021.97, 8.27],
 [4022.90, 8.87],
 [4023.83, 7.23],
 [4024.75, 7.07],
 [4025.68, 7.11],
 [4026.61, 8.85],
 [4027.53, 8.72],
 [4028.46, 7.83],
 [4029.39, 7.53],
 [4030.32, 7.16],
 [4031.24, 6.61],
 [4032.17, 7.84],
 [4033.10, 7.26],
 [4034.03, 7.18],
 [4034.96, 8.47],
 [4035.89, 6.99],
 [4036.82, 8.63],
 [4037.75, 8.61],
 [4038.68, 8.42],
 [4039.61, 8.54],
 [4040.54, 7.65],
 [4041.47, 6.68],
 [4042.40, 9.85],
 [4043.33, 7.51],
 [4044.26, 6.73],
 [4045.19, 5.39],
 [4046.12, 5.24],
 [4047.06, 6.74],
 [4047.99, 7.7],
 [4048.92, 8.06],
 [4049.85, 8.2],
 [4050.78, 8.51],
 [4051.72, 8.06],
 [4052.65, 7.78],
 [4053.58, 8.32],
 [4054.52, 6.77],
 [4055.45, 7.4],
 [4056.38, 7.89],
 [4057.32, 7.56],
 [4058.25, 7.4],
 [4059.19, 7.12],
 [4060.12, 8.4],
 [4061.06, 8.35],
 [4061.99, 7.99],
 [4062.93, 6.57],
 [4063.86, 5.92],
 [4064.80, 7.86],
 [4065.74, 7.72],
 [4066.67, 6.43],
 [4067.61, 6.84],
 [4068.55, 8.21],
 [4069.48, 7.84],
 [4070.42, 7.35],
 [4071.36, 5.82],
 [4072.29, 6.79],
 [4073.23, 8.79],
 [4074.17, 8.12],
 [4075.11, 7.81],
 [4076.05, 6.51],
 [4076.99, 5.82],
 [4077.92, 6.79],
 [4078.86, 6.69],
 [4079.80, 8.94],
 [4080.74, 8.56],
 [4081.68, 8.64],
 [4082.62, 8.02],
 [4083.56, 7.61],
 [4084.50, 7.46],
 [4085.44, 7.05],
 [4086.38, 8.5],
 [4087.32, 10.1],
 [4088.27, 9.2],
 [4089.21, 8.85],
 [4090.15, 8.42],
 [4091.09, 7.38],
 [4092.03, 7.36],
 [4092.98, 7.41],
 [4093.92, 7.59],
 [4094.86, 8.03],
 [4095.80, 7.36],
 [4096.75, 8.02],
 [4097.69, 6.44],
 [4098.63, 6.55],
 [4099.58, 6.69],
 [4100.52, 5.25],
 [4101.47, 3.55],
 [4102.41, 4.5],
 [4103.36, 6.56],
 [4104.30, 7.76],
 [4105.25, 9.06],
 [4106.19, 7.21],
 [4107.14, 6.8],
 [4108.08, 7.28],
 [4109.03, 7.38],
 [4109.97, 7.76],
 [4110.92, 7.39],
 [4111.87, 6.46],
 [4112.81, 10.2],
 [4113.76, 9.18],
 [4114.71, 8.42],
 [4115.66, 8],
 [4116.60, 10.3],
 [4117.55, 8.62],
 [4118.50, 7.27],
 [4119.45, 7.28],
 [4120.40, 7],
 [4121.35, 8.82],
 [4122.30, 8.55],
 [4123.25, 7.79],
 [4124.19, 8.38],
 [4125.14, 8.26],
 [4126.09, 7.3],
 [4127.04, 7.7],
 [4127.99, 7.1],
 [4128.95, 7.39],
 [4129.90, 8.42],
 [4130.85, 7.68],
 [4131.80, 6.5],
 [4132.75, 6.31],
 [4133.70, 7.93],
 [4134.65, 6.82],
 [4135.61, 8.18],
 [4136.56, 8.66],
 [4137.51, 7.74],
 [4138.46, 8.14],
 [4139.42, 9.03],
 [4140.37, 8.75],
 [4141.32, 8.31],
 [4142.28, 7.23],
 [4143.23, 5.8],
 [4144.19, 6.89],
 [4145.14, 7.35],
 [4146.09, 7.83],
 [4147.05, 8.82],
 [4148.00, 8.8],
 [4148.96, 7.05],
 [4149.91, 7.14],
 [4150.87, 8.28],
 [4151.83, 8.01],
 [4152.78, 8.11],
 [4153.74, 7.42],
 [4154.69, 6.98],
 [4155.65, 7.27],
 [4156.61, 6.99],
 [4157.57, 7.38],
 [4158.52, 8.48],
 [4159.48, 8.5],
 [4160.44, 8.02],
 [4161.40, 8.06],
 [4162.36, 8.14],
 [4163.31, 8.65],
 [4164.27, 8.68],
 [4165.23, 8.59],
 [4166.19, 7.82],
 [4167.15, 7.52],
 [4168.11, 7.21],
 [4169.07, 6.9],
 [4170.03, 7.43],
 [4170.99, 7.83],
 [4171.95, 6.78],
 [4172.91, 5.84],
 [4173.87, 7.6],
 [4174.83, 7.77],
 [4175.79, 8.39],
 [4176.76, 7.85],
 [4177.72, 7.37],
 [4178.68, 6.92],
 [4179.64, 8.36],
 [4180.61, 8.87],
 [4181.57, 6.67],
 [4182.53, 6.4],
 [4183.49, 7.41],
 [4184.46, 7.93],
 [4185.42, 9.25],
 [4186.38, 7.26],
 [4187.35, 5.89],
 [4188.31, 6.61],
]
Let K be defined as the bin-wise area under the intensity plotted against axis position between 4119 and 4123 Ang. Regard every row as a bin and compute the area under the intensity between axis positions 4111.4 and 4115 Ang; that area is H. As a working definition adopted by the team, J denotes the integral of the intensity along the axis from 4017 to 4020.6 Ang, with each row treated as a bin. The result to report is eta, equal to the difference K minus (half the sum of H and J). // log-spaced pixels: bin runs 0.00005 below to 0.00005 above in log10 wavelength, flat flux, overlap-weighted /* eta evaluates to 2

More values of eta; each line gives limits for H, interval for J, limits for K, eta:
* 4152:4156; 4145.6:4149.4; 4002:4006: 0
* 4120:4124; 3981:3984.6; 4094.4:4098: -2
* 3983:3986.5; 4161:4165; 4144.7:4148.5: 2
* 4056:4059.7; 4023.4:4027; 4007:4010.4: 1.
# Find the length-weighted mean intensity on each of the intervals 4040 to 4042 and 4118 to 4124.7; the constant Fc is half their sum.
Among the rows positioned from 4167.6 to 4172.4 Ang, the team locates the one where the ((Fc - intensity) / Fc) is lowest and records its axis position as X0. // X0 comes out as 4170.99 Ang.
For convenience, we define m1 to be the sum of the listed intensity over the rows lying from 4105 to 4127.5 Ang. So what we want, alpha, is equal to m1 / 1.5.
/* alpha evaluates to 128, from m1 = 192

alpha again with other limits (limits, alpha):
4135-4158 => 124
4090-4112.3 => 112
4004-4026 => 124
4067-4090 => 124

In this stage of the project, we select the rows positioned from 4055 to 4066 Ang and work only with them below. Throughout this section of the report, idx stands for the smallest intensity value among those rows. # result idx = 5.92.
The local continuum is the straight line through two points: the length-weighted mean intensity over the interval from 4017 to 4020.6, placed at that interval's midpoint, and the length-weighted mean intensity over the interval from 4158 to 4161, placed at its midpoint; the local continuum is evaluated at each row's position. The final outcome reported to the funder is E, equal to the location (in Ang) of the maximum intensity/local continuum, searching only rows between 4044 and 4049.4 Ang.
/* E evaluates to 4048.92 Ang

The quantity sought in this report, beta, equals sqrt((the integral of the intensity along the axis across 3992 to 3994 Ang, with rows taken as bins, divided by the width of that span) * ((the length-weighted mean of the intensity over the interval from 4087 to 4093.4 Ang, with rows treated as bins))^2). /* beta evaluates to 23.1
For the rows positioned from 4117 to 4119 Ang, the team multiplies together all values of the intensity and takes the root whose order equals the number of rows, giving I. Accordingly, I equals 7.9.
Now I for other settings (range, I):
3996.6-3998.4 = 7.2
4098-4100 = 6.6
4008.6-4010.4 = 7.8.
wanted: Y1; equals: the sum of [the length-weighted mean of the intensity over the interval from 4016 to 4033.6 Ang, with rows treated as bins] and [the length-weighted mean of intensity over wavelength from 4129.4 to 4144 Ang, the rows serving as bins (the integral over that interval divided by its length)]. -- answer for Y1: 15.4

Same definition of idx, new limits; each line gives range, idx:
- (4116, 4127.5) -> 7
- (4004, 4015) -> 5.69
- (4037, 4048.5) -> 5.24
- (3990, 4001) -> 7.17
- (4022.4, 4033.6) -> 6.61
